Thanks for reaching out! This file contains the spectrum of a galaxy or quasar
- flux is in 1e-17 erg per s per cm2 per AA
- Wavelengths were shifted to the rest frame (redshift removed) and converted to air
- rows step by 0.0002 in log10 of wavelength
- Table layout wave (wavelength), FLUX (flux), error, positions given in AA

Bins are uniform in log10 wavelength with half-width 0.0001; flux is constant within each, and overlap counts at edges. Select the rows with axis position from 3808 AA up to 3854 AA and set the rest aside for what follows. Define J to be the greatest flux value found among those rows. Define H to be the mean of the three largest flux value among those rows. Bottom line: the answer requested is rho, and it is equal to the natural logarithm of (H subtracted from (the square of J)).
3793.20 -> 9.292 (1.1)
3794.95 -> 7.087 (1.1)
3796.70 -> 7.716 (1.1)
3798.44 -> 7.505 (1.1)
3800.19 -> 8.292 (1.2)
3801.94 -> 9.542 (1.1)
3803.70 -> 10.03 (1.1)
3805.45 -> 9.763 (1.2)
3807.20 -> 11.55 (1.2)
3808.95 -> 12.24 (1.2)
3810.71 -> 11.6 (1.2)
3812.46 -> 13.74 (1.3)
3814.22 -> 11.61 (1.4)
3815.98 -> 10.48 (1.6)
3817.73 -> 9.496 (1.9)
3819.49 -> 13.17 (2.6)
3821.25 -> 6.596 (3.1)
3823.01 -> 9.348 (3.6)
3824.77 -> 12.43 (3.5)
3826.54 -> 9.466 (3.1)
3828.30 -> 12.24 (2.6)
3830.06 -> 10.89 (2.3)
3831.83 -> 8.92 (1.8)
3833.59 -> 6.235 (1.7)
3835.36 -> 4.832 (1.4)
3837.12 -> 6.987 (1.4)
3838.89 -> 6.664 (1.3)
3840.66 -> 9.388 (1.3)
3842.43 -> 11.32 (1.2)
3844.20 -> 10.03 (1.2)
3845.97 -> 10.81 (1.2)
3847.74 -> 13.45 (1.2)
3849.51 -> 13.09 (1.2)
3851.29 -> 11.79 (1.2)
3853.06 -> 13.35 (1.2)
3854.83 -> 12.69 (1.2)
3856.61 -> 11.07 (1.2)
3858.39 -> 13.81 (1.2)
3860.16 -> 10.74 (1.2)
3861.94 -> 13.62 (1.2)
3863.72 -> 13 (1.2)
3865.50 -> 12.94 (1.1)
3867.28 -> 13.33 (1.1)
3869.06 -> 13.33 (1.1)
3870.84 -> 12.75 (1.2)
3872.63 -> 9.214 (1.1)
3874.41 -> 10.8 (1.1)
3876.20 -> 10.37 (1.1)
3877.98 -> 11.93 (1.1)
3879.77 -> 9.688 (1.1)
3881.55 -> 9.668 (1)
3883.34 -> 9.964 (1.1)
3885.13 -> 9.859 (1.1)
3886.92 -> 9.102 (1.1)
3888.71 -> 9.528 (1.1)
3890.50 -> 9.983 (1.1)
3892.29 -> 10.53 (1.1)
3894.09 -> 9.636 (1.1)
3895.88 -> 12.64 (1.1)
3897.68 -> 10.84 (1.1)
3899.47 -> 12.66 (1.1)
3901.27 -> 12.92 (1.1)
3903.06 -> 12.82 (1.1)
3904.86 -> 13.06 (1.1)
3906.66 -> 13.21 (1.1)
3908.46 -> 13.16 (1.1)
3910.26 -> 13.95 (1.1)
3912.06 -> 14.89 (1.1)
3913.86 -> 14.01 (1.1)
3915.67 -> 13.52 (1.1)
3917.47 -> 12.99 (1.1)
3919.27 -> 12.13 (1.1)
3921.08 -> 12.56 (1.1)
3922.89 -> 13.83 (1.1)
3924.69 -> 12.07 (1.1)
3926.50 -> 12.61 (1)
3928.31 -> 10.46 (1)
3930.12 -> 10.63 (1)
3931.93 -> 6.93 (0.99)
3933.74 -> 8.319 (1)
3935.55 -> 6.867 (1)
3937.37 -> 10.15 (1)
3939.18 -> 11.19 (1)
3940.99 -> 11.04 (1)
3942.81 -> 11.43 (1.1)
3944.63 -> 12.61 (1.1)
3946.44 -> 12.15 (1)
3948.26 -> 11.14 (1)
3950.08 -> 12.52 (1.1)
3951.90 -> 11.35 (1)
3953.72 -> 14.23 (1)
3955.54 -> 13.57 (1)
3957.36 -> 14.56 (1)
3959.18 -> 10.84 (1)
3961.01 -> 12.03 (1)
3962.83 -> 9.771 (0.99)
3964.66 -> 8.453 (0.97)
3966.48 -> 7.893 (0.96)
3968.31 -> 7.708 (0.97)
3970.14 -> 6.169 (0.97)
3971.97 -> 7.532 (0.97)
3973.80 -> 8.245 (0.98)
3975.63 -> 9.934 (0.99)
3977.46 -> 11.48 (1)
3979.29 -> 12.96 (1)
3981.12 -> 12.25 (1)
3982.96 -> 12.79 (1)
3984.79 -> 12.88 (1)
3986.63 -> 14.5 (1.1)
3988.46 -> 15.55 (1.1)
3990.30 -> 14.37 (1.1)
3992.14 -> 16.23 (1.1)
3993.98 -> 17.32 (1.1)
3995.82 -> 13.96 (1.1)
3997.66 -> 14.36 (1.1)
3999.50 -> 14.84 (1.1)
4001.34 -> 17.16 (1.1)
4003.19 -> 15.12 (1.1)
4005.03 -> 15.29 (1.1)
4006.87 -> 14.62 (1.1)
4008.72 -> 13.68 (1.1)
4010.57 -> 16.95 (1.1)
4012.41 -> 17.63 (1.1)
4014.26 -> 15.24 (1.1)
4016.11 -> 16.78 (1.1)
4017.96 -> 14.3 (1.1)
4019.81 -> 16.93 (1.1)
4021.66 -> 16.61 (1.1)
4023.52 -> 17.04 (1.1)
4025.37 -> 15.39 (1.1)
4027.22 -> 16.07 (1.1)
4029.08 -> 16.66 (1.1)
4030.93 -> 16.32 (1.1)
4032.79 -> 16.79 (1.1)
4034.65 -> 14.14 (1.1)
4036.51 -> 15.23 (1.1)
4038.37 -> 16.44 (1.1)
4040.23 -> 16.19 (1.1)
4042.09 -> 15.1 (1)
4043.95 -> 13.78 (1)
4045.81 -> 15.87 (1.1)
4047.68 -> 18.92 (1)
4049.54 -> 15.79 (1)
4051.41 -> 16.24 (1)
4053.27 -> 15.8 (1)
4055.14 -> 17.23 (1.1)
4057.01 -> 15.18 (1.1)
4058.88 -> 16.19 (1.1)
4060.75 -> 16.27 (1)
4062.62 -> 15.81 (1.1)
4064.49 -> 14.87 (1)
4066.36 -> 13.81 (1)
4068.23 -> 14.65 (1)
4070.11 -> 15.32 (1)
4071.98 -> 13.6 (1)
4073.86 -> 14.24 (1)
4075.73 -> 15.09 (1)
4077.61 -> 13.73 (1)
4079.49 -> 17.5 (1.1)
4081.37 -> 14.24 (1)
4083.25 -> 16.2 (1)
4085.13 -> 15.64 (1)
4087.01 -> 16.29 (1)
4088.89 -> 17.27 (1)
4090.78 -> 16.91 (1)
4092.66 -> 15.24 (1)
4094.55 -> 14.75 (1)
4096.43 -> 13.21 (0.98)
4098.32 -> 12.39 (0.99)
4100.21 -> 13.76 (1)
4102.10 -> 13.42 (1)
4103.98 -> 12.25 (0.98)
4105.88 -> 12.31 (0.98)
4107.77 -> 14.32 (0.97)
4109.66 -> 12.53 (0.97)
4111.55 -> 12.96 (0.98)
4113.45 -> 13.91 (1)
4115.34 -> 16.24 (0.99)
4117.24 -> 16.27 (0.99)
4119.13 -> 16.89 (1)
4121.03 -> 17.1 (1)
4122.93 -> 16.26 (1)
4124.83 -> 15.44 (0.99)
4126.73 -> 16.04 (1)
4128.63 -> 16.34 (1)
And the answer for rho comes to 5.2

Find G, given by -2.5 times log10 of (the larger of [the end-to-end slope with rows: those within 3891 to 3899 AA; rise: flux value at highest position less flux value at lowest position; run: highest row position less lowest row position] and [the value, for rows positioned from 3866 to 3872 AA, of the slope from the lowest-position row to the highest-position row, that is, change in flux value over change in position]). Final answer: 3.1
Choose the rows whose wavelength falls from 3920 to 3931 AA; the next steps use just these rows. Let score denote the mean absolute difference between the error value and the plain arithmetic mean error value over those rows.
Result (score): 0.05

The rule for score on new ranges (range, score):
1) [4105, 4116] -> 0.01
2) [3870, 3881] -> 0.03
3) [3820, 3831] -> 0.39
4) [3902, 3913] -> 0.00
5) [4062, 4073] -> 0.03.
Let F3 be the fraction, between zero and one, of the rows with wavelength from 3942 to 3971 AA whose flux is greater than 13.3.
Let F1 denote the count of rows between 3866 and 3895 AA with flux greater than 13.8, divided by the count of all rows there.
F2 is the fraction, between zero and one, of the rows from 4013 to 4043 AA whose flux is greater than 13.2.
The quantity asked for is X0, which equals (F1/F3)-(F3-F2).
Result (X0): 0.8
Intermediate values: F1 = 0.00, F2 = 1.00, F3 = 0.2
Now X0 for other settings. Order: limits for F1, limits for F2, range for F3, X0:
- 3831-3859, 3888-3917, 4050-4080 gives -0.6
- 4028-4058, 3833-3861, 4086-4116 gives 1.1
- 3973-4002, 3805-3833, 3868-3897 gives 9.0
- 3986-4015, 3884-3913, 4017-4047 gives 0.1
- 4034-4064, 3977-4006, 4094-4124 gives 1.6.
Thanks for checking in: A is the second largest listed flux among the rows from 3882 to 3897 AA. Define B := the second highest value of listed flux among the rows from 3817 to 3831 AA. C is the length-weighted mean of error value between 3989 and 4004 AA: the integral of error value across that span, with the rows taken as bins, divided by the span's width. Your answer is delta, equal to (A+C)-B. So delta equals -0.8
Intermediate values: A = 10.53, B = 12.43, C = 1.10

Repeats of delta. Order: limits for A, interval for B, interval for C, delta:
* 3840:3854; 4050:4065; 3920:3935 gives -1.9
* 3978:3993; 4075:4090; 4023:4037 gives -0.6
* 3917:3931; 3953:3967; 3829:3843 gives 0.3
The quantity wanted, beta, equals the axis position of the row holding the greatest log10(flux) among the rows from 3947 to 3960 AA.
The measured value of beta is 3957.36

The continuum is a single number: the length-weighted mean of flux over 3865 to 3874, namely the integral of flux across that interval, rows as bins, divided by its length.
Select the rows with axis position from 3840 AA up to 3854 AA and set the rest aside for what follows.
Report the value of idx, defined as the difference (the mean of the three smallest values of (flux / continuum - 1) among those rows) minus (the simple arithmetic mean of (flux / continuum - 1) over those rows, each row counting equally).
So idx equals -0.129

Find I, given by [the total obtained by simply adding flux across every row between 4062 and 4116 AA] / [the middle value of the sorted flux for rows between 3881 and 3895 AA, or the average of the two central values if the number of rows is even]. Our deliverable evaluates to 43.3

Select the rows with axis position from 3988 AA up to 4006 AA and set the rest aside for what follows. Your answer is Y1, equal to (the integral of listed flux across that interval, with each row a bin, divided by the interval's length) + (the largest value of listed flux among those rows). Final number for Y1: 33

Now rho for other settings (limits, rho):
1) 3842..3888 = 5.2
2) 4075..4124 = 5.7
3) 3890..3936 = 5.3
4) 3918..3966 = 5.3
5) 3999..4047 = 5.7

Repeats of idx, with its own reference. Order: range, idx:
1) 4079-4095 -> -0.103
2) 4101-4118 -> -0.118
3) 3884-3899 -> -0.069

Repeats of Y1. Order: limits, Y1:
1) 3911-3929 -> 28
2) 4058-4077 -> 31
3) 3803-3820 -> 25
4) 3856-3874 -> 26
